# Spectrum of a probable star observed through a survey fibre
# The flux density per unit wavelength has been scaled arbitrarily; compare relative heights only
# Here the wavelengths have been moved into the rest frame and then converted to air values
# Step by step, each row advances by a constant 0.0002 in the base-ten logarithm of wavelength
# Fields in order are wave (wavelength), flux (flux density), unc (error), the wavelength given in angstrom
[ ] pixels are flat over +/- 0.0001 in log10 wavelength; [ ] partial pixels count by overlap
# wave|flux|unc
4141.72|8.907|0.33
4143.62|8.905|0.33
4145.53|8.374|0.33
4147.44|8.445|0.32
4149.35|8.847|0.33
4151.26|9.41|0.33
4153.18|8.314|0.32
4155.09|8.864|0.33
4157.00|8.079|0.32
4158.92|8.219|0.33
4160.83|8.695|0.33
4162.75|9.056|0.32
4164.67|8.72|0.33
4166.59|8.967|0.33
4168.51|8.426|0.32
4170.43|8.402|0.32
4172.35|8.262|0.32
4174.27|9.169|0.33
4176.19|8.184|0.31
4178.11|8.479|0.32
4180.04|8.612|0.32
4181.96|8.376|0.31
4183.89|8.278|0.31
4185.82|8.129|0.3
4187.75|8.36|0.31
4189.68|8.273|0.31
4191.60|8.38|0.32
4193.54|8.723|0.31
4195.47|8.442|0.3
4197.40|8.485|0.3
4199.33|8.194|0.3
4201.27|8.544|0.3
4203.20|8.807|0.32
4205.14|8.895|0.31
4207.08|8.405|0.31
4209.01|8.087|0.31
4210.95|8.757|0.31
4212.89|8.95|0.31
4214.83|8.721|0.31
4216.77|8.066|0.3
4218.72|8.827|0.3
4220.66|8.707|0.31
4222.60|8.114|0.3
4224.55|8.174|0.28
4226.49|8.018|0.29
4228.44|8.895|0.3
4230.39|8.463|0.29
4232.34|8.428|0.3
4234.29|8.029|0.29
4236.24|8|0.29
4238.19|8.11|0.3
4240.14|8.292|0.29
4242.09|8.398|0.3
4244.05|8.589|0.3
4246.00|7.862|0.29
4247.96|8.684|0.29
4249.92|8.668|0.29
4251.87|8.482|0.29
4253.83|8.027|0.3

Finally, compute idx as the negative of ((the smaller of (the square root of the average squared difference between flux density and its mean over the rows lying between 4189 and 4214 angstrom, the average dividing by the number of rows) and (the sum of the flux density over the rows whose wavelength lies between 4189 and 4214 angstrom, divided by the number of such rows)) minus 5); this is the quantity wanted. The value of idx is 4.74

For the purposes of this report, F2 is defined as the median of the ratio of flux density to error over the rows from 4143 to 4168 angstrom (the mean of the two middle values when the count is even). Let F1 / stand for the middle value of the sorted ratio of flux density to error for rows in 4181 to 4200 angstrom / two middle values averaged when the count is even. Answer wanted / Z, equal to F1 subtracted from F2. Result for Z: -0.6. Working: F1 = 27.1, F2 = 26.4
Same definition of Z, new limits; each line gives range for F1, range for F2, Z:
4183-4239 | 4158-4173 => -1.3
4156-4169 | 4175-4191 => 0.5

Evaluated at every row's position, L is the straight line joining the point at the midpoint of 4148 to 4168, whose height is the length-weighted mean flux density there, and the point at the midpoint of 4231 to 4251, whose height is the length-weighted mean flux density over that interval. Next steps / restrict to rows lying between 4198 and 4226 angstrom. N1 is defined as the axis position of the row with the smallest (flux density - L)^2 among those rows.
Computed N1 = 4201.27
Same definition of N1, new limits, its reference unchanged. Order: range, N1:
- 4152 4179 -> 4160.83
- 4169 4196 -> 4180.04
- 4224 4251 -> 4240.14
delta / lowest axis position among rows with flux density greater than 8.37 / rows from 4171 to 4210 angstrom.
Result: 4174.27 angstrom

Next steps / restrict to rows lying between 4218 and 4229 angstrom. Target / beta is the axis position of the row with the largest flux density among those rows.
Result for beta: 4228.44 angstrom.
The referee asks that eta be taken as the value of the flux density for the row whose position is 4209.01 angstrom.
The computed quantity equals 8.087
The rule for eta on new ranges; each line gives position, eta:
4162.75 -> 9.056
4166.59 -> 8.967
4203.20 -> 8.807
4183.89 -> 8.278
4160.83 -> 8.695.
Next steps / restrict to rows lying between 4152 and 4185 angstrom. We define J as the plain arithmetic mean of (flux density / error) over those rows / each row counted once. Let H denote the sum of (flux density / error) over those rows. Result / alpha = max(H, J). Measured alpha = 451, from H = 451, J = 26.5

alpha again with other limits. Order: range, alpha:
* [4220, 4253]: 483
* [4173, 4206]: 465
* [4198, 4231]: 478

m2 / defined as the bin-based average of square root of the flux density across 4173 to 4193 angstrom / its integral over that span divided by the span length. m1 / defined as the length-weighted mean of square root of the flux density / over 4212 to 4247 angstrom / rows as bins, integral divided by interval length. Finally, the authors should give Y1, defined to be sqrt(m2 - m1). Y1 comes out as 0.104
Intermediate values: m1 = 2.89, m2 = 2.90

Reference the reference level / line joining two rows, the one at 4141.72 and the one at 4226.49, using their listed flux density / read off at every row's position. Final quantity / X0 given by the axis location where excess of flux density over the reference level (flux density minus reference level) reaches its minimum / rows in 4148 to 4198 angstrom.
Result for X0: 4157.00 angstrom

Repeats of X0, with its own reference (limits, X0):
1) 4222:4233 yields 4226.49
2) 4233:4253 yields 4246.00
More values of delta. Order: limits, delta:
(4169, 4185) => 4170.43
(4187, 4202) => 4191.60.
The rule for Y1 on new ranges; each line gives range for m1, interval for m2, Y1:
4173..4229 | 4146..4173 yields 0.152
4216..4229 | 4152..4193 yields 0.135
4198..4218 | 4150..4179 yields 0.114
